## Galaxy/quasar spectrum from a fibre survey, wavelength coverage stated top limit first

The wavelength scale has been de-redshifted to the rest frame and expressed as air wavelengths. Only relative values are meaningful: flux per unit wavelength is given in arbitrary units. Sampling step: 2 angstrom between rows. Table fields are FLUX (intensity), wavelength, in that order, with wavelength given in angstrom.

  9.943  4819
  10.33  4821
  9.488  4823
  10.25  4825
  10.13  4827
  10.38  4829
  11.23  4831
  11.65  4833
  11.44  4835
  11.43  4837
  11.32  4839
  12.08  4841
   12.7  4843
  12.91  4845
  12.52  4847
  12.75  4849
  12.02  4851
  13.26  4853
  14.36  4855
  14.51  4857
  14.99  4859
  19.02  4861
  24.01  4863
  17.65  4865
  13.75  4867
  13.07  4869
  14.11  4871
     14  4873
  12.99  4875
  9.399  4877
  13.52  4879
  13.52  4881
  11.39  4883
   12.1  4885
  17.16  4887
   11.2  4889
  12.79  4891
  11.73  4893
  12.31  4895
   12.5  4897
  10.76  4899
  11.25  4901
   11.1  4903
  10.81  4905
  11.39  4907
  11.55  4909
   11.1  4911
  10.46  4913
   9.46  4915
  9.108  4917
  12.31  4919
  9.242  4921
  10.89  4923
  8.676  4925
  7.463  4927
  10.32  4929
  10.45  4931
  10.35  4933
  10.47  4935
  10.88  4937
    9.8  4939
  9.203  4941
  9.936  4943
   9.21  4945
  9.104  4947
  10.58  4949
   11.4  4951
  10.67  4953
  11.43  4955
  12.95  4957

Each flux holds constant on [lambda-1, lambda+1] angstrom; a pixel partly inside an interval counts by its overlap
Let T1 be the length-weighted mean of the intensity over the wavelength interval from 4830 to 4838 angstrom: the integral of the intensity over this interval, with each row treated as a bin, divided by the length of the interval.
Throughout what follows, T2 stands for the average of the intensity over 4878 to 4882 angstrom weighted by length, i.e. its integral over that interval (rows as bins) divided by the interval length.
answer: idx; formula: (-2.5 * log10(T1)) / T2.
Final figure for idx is -0.20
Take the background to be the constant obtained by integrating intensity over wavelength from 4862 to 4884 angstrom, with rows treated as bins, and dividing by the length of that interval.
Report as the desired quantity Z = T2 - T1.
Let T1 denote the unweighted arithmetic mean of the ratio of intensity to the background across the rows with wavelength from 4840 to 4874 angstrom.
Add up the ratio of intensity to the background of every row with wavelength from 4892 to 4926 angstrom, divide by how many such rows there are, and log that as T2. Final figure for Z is -0.26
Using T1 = 1.02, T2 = 0.76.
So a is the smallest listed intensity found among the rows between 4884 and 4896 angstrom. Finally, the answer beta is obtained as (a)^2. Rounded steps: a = 11.2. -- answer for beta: 125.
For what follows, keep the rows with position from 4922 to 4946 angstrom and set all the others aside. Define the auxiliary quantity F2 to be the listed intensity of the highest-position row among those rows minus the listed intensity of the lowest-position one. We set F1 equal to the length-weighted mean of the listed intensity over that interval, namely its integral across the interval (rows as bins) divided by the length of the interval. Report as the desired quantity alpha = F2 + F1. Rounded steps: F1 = 9.8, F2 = -2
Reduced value 8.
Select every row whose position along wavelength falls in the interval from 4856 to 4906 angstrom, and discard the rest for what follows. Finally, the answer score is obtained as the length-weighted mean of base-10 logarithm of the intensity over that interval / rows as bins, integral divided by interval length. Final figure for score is 1.12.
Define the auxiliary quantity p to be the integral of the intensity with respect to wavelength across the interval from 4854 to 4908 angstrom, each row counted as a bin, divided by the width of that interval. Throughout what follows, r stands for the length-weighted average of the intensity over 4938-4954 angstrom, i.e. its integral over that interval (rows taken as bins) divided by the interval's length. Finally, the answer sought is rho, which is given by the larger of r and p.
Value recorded 13.5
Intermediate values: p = 13.5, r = 10.0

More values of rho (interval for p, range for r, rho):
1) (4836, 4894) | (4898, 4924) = 13.7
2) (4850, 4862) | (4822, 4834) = 14.7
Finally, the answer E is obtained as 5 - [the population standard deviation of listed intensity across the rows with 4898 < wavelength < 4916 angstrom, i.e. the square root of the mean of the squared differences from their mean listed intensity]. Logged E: 4.4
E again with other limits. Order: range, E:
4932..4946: 4.4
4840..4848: 4.7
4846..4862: 2.9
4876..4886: 3.5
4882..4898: 3.2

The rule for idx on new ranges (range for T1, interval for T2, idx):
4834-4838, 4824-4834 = -0.25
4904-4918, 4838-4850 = -0.21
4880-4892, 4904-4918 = -0.26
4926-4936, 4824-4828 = -0.24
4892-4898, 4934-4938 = -0.25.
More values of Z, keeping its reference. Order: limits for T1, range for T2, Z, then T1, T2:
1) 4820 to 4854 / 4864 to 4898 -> 0.11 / 0.81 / 0.92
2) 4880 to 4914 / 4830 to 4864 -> 0.12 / 0.83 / 0.95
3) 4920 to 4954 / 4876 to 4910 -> 0.15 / 0.69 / 0.84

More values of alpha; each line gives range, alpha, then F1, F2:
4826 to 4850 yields 14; 11.7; 3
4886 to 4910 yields 6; 12.0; -6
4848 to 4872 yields 17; 15.3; 1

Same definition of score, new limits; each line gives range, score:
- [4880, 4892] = 1.11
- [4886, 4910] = 1.08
